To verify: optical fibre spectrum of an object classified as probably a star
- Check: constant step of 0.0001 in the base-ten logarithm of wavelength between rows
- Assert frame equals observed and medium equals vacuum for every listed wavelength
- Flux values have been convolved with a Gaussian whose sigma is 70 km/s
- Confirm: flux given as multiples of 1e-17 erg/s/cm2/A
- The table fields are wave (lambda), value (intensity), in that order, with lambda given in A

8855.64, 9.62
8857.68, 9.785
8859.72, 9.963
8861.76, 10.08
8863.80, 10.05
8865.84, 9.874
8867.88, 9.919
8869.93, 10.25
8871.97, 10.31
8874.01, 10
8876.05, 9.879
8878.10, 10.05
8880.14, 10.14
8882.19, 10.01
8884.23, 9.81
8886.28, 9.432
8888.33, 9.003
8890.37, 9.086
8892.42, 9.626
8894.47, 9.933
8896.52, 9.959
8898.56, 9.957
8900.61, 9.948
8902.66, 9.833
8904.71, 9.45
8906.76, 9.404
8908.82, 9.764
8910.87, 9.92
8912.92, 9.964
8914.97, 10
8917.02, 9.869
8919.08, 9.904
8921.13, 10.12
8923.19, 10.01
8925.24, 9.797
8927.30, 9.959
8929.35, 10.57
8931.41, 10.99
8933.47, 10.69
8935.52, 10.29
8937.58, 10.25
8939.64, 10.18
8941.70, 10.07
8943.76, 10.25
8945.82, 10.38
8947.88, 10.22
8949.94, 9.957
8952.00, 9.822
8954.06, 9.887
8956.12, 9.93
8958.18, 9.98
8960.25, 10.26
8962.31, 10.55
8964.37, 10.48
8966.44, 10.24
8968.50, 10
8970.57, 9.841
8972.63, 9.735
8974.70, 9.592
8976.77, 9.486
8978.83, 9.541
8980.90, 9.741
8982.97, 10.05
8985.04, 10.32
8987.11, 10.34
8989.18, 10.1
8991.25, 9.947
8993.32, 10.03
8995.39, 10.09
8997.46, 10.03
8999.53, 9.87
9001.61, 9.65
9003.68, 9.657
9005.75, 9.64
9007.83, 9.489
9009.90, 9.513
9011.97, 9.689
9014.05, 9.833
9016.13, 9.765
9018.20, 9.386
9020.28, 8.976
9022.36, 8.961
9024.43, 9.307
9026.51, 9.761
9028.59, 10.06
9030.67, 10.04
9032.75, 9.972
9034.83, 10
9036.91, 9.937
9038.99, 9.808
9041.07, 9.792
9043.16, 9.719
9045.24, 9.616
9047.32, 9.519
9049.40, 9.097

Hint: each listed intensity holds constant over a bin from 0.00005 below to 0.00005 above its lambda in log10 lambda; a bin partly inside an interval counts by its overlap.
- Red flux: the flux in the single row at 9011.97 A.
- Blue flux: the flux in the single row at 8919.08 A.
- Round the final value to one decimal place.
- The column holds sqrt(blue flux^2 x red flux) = 30.8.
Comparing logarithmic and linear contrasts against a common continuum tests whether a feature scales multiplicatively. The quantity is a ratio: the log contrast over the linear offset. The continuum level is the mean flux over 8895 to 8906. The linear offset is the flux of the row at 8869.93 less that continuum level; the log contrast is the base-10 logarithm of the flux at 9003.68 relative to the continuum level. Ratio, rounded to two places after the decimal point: -0.02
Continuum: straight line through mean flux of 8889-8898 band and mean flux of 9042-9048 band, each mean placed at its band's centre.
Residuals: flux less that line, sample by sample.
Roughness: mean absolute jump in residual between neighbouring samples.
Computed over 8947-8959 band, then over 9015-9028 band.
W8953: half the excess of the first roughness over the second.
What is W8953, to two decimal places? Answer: -0.10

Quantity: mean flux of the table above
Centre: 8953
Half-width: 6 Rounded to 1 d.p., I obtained 10.0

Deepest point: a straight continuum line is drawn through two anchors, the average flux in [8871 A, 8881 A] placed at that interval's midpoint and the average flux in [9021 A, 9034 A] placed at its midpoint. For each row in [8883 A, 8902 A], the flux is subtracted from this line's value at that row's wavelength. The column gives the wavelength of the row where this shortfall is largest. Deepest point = 8888.33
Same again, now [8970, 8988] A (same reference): 8976.77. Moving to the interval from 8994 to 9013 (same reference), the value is 9007.83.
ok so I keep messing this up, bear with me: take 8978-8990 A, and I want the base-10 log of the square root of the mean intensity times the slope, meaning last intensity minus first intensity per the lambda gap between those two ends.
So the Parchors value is -0.1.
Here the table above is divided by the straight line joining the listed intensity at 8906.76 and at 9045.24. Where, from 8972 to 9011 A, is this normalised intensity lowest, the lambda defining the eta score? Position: 9007.83 A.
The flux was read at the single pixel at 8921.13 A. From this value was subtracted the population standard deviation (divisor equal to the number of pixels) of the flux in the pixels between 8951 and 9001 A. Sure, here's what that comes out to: 9.8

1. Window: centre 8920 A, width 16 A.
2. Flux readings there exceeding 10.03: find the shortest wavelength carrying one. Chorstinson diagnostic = 8921.13 A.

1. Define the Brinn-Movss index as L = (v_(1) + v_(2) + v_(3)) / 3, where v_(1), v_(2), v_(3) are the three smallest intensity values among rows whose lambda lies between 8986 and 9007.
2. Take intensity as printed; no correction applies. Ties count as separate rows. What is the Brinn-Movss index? 9.6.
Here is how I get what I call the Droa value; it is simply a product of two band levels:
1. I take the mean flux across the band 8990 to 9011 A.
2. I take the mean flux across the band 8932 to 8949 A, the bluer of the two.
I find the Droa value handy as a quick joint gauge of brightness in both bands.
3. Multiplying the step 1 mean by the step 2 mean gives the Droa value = 101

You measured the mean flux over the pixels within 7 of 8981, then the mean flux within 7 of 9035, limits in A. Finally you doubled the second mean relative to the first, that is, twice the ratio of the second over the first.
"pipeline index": 2.02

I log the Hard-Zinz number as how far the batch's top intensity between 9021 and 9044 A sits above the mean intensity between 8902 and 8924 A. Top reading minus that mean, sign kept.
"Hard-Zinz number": 0.22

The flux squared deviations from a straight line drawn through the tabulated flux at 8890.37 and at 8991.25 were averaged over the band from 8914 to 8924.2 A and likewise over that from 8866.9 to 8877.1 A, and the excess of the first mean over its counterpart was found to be -0.91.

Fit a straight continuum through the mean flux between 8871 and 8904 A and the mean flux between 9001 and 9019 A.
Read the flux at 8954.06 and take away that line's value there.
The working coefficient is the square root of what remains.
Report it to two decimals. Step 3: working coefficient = 0.42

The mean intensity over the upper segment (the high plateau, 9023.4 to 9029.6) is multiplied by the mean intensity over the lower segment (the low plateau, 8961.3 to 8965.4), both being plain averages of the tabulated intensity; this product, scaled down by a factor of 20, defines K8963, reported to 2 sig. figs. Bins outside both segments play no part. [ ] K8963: 5.1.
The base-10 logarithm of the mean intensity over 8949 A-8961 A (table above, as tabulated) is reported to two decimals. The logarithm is 1.00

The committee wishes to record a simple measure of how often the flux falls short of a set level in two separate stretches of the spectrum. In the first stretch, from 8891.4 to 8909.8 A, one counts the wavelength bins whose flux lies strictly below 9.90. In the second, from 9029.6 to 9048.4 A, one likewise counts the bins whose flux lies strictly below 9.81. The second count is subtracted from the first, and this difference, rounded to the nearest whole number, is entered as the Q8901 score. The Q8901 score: 0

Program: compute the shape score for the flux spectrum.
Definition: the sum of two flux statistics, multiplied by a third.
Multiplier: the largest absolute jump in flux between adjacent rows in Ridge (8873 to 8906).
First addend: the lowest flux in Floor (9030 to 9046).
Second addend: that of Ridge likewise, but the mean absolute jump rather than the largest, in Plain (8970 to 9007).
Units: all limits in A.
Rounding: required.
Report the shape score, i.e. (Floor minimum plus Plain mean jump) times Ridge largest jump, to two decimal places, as 5.26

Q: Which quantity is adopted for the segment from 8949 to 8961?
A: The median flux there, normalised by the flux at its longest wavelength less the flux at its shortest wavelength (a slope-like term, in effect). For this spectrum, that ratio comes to 33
